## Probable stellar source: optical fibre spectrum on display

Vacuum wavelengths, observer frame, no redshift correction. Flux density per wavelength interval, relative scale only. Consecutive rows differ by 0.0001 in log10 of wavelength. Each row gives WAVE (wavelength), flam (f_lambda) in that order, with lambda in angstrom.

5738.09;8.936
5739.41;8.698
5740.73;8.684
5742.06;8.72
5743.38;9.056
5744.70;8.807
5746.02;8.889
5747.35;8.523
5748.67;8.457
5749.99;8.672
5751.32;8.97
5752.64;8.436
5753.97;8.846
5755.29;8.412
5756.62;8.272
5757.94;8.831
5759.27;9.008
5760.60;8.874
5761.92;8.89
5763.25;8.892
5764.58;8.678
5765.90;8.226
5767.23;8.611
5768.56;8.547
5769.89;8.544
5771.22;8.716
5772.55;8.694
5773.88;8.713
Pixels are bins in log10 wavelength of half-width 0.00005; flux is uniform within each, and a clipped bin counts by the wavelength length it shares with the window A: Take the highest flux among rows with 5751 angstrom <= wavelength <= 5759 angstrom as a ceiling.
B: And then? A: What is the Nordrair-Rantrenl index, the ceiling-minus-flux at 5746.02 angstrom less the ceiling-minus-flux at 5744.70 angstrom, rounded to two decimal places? -0.08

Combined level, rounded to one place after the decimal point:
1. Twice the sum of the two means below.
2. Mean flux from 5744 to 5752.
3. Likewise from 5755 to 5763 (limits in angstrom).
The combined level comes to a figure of 34.9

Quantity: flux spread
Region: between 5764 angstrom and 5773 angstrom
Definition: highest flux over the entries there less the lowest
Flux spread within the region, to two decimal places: 0.49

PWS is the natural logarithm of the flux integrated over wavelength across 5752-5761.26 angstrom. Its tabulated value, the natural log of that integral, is 4.39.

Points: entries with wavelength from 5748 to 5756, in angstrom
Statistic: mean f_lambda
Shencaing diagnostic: 8.63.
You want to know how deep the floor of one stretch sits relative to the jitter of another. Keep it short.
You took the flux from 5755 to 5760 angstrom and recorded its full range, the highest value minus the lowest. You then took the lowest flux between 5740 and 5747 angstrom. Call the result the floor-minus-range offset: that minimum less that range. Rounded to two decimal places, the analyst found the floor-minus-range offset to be 7.95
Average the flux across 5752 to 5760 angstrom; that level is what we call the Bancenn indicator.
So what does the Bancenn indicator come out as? 8.63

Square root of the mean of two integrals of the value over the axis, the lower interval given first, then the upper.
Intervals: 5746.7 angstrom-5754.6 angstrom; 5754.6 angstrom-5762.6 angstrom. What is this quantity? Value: 8.31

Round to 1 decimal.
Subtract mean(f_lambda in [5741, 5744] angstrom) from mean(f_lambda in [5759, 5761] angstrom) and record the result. 0.1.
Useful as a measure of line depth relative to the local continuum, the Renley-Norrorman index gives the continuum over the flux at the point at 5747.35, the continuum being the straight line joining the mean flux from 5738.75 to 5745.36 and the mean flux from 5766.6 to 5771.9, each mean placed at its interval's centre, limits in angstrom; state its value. 1.03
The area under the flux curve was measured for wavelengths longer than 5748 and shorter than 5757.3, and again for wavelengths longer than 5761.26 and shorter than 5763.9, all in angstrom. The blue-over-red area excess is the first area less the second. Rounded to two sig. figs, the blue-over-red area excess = 56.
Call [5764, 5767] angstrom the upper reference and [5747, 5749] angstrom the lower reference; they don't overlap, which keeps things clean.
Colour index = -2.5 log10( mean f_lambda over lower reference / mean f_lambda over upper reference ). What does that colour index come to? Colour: 0.00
